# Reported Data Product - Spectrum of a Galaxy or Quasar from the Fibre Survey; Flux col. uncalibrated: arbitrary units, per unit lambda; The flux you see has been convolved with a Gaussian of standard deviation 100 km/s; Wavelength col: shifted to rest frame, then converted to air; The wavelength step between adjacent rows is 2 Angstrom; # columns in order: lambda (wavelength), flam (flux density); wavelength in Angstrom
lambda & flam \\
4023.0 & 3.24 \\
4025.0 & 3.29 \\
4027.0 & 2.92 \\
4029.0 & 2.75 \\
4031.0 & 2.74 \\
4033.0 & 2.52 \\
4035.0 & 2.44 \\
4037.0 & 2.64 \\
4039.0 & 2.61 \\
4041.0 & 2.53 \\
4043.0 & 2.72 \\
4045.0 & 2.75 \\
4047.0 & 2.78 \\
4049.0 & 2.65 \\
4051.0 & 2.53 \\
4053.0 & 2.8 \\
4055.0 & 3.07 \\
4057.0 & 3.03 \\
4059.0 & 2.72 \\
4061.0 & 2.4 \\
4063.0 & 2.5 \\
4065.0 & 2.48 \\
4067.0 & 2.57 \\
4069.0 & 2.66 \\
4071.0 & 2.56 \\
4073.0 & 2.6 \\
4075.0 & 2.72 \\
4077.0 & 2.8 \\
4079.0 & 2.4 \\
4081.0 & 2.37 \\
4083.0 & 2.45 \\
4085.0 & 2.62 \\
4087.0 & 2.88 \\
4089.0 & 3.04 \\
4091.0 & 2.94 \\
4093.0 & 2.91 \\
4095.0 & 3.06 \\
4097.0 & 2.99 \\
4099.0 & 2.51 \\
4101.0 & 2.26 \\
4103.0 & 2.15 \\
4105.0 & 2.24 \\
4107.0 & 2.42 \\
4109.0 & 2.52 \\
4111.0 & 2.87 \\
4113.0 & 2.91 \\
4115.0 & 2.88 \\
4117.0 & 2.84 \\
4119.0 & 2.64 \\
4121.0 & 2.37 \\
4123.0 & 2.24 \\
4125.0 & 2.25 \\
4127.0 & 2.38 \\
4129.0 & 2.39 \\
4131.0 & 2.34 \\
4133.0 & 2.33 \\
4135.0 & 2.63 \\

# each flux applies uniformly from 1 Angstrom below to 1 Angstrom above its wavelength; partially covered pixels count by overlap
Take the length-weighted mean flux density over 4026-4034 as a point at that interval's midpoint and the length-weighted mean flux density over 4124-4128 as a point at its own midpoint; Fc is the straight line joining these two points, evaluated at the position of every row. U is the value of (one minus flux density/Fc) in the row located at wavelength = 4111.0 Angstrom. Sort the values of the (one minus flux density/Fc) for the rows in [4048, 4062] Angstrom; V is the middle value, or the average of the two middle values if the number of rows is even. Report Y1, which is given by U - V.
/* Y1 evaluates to -0.2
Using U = -0.21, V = -0.04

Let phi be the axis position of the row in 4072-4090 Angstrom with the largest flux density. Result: 4089.0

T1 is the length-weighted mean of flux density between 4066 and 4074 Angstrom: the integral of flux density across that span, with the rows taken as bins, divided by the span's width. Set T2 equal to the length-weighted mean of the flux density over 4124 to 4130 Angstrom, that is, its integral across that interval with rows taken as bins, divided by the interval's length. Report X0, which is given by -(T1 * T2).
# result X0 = -6.08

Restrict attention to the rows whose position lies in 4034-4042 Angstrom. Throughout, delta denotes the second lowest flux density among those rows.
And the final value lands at 2.53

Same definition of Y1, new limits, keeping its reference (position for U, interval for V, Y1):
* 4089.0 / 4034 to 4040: -0.3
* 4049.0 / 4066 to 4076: 0.0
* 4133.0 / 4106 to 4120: 0.2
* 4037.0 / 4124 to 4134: 0.0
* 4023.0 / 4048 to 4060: -0.1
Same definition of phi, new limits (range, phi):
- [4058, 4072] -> 4059.0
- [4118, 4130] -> 4119.0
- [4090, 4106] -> 4095.0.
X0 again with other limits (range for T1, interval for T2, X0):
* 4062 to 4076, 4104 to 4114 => -6.70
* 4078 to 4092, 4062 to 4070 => -6.82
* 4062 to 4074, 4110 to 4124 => -6.86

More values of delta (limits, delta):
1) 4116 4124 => 2.37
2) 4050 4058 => 2.8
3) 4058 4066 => 2.48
